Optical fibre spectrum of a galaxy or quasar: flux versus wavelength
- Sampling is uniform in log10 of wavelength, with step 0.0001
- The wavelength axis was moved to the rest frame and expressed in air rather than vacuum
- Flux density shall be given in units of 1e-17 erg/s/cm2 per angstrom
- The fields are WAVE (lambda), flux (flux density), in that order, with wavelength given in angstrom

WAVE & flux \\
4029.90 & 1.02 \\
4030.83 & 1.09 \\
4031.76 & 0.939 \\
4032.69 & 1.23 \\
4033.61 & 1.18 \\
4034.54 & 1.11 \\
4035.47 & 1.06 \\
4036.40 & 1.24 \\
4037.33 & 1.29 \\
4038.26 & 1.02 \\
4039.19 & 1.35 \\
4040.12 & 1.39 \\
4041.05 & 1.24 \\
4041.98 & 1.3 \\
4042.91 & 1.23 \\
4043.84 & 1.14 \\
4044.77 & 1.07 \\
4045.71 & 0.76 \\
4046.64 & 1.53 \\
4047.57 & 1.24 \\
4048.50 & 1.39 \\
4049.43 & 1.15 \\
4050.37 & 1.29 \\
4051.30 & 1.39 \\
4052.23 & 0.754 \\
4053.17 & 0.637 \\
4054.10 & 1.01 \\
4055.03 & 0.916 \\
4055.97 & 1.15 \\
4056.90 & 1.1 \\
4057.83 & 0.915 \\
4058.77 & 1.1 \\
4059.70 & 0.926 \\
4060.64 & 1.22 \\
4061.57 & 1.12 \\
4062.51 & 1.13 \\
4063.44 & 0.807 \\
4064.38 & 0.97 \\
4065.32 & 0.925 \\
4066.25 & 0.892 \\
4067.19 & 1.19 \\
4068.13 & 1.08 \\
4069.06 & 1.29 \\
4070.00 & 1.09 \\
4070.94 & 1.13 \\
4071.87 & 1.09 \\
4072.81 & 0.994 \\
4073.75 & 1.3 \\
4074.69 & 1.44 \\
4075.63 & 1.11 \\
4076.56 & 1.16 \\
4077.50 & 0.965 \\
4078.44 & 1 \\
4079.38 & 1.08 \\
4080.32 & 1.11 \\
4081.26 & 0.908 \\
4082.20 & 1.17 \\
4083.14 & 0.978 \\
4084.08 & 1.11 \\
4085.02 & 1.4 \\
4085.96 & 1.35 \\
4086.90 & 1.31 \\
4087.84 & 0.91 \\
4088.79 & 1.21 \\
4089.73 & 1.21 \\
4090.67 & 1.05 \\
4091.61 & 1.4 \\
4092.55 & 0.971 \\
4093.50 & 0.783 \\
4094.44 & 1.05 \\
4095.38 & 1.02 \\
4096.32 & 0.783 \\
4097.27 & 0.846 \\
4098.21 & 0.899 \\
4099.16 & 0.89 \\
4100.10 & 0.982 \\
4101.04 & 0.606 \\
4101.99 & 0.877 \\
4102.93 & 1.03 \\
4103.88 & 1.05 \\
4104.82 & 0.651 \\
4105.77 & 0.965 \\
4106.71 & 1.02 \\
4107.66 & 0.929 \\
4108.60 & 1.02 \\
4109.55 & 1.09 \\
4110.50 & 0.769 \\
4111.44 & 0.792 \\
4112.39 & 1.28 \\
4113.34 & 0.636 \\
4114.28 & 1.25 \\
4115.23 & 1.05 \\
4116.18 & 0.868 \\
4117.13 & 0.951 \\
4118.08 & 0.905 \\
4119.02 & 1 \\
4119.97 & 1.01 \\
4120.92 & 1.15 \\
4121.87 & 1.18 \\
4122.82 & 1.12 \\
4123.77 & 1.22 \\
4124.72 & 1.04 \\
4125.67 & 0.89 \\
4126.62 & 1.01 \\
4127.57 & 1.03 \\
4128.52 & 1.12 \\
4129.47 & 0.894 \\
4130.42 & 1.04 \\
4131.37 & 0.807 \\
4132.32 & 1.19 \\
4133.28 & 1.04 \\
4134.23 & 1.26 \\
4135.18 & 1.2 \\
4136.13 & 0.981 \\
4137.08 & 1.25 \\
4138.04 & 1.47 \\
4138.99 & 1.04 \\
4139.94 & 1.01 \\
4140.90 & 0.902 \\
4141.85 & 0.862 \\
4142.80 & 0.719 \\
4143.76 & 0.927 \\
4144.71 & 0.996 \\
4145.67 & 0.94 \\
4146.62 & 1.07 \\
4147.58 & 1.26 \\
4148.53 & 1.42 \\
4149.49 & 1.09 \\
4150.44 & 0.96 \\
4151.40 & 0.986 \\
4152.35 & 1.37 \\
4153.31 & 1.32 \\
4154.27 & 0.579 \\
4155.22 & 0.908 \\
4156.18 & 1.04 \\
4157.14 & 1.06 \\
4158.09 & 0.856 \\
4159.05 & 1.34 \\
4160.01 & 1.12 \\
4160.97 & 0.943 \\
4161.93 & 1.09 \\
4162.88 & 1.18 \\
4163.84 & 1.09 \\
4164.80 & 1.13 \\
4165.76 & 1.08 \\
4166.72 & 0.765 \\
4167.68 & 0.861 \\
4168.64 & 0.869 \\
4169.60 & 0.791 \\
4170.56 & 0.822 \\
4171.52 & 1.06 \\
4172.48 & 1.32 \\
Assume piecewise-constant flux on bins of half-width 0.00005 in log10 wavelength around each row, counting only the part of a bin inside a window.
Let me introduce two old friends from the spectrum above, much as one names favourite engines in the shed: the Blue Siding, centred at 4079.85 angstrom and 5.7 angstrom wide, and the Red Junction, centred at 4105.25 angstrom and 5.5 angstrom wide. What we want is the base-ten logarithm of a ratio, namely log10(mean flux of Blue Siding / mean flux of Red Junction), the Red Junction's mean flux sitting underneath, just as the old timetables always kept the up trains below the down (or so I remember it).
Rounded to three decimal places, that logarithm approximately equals 0.043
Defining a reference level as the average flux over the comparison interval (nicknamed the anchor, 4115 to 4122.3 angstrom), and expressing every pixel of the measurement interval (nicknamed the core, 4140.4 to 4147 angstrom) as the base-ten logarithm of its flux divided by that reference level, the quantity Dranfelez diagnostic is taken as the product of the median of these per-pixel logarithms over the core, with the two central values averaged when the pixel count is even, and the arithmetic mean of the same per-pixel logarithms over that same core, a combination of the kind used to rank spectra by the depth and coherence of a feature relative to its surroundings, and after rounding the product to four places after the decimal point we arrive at 0.0018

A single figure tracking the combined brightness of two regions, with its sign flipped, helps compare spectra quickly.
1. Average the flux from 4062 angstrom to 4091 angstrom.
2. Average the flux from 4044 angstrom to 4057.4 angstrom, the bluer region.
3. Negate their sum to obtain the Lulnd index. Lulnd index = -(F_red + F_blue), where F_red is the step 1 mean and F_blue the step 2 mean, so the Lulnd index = -2.21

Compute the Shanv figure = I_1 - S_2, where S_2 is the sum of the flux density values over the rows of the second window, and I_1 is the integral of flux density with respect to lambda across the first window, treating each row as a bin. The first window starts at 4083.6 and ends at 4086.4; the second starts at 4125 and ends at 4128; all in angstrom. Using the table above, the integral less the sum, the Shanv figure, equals 0.7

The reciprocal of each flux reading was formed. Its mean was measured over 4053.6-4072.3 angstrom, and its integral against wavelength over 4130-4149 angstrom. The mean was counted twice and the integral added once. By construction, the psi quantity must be 20.3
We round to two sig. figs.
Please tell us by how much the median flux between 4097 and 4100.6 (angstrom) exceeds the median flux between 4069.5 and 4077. -0.23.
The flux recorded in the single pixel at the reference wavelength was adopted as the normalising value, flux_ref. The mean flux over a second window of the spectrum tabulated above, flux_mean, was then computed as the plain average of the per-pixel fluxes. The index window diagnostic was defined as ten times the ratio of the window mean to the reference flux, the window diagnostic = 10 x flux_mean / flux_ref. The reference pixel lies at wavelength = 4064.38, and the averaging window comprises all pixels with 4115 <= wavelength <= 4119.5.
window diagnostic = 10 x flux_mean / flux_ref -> 9.8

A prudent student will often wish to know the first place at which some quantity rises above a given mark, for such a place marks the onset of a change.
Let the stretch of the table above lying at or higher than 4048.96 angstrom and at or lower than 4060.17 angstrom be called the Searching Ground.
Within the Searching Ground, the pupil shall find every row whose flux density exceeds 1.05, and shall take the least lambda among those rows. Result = 4049.43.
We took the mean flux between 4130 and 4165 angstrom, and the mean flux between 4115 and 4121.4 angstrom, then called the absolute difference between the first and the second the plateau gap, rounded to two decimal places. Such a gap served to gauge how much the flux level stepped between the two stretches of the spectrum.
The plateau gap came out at 0.08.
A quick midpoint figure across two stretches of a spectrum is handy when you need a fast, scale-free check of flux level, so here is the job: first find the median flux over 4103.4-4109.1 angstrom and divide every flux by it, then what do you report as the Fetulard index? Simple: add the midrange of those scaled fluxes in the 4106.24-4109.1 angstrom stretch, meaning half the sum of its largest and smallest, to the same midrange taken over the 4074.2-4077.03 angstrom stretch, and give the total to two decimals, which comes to 2.27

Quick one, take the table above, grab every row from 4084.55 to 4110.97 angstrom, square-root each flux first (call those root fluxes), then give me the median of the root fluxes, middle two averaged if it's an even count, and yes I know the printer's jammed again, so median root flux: 1.00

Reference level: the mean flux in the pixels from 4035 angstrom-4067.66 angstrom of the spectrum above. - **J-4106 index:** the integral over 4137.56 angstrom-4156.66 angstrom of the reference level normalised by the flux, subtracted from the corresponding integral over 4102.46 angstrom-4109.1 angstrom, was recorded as -13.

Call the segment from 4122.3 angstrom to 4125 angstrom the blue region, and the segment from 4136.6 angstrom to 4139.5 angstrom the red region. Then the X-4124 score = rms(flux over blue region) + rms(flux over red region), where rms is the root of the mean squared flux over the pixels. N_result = 2.39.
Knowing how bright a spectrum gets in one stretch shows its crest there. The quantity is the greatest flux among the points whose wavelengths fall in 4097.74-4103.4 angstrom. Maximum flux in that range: 1.03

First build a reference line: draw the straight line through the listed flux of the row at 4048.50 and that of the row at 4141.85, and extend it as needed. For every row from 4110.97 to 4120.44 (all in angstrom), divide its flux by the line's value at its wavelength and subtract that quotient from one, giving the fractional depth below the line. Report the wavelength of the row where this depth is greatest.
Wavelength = 4113.34 angstrom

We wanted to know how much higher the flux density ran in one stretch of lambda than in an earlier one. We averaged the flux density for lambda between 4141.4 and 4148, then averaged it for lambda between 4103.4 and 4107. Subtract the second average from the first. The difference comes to 0.05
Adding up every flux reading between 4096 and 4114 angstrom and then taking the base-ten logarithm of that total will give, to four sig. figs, 1.233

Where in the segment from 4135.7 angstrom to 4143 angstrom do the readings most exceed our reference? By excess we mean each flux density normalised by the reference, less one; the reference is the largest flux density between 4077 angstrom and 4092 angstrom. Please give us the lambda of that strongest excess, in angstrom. 4138.04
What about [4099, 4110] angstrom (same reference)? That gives 4109.55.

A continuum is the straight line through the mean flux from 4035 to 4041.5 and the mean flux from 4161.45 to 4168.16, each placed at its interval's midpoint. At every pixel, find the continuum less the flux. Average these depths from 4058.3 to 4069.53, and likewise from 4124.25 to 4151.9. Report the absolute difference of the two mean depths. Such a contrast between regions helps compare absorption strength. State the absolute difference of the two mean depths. 0.11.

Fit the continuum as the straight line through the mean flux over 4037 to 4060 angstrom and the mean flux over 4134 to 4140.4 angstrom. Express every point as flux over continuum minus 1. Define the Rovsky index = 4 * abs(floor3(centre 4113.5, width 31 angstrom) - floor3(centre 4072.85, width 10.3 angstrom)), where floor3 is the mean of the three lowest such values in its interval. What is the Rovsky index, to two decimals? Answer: 1.37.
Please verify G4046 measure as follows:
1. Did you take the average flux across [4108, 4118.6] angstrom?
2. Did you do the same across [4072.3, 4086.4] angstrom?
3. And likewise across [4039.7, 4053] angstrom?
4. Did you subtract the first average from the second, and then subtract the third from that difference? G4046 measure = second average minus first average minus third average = -1.0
